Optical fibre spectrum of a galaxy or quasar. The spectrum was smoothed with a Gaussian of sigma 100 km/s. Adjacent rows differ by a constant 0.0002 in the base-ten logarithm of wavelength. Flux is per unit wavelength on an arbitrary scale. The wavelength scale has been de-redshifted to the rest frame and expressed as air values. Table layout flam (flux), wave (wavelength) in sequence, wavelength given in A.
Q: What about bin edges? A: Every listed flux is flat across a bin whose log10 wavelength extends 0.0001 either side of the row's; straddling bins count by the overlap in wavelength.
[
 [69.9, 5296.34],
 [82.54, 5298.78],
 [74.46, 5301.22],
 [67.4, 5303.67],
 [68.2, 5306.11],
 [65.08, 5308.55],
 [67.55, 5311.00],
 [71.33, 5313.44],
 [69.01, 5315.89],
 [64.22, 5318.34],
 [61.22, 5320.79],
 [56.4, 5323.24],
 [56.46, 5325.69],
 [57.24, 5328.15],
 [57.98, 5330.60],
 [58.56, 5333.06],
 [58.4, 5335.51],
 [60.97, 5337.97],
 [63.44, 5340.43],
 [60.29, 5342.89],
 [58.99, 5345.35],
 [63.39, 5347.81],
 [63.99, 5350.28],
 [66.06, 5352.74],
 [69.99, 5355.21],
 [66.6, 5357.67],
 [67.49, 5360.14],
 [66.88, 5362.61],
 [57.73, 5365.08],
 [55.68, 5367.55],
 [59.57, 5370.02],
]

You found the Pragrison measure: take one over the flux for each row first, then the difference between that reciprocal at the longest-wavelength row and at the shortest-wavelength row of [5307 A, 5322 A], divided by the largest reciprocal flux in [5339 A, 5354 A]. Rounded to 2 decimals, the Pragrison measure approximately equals 0.06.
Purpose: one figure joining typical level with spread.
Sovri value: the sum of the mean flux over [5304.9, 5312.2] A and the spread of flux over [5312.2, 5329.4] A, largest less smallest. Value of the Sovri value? 82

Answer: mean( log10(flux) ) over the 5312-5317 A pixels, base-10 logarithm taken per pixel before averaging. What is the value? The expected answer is 1.85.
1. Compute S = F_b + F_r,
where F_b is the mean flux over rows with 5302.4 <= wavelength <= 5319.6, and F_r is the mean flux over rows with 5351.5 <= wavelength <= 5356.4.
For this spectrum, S 136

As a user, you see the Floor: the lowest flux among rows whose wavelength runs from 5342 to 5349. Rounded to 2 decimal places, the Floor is 58.99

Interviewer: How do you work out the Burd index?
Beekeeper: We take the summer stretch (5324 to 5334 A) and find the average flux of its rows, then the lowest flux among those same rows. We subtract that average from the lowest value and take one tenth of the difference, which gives -0.1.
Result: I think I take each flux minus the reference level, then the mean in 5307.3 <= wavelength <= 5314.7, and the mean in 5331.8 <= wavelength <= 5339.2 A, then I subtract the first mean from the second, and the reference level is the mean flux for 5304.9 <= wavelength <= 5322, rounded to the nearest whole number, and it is -9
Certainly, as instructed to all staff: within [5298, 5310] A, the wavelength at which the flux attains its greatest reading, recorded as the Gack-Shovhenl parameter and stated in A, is 5298.78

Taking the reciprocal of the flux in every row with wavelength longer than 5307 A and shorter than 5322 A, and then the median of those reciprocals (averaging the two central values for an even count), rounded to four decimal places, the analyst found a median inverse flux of 0.0151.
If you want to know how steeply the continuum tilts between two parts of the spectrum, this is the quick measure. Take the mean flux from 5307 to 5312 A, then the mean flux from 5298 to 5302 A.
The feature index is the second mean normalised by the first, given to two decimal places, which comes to 1.18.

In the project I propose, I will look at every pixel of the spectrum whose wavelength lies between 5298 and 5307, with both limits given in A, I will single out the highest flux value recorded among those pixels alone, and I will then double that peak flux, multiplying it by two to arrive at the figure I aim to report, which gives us 165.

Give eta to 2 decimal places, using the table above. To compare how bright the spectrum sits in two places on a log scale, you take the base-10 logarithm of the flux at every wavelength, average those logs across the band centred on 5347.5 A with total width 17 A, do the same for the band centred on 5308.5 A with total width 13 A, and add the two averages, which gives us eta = 3.64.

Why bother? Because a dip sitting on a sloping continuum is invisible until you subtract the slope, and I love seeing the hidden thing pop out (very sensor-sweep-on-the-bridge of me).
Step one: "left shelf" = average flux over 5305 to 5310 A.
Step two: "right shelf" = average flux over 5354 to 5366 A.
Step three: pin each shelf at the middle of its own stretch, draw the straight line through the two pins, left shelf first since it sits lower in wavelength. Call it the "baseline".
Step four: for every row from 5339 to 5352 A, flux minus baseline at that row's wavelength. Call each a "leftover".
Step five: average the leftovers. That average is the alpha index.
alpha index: -4.0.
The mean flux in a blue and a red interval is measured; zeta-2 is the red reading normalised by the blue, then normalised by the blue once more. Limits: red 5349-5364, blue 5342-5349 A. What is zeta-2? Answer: 0.0180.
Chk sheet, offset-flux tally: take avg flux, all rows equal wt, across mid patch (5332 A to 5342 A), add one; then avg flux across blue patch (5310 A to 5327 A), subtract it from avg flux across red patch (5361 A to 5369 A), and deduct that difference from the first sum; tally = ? 65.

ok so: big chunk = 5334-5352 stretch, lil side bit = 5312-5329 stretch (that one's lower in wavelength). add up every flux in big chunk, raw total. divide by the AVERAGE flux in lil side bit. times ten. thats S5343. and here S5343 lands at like 69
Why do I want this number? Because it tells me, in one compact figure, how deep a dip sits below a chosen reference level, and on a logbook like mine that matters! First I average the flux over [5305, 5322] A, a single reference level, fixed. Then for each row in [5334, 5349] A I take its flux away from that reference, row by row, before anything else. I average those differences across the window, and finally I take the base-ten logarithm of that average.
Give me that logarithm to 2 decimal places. 0.76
